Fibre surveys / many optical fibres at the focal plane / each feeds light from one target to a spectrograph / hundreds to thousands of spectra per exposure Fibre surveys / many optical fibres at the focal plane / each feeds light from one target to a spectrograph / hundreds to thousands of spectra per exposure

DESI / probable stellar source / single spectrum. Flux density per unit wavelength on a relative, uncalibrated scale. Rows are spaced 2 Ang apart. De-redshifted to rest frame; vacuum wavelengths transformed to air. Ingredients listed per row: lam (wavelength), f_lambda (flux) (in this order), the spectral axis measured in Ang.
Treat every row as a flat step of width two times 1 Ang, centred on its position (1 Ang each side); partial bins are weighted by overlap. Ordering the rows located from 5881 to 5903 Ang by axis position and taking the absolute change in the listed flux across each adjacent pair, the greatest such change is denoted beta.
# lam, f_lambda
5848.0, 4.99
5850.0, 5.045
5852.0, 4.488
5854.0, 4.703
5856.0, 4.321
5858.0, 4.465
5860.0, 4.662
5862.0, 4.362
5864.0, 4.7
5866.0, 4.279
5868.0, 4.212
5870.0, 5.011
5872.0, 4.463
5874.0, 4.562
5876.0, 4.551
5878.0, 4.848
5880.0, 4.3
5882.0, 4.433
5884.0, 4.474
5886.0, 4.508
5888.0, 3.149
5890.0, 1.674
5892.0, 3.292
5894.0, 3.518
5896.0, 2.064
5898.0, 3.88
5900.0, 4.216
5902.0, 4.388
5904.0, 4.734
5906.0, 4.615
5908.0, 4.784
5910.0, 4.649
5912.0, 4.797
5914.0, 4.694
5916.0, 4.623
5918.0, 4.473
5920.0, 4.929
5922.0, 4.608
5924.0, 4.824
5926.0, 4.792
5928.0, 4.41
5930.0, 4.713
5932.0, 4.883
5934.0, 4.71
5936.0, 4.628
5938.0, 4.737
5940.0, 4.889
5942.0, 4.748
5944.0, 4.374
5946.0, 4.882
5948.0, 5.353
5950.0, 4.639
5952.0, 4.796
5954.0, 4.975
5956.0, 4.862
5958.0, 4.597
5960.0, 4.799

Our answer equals 1.8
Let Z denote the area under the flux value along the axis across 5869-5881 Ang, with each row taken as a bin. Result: 55.5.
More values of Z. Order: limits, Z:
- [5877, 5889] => 51.4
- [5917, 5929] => 56.1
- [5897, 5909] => 53.2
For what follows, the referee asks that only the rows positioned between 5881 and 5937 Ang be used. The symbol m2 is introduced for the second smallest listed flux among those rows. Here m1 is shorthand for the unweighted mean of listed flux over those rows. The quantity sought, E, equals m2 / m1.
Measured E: 0.5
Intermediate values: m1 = 4.27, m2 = 2.064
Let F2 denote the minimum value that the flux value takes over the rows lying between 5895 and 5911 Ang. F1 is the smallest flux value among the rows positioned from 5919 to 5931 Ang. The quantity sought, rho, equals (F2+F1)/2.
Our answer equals 3.2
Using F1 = 4.41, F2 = 2.064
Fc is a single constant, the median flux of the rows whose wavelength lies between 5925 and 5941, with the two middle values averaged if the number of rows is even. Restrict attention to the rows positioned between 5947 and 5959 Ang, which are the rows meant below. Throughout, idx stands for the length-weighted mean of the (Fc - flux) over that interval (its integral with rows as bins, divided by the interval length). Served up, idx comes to -0.1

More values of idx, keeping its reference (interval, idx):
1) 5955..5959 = 0.0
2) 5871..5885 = 0.2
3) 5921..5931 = 0.1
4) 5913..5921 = 0.0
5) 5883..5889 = 0.7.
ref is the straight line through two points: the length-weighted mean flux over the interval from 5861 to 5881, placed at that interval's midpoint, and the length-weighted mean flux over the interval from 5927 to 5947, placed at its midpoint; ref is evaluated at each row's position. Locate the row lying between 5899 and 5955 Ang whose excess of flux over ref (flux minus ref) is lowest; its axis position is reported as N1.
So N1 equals 5900.0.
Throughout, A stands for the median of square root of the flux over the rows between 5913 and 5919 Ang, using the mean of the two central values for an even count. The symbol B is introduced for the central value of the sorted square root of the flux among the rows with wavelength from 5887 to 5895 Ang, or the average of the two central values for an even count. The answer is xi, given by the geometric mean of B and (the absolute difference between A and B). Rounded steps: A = 2.15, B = 1.79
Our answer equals 0.80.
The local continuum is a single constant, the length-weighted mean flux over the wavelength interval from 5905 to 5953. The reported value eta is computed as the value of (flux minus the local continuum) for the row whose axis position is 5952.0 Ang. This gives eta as 0.1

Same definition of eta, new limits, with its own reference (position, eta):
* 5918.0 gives -0.3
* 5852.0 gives -0.2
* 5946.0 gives 0.2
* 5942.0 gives 0.0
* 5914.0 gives 0.0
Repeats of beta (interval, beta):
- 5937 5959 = 0.7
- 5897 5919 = 0.3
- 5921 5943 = 0.4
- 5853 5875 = 0.8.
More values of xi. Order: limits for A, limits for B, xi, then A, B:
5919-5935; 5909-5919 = 0.23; 2.18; 2.16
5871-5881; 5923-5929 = 0.35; 2.13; 2.19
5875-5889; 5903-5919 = 0.32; 2.12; 2.16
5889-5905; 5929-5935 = 0.73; 1.92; 2.17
